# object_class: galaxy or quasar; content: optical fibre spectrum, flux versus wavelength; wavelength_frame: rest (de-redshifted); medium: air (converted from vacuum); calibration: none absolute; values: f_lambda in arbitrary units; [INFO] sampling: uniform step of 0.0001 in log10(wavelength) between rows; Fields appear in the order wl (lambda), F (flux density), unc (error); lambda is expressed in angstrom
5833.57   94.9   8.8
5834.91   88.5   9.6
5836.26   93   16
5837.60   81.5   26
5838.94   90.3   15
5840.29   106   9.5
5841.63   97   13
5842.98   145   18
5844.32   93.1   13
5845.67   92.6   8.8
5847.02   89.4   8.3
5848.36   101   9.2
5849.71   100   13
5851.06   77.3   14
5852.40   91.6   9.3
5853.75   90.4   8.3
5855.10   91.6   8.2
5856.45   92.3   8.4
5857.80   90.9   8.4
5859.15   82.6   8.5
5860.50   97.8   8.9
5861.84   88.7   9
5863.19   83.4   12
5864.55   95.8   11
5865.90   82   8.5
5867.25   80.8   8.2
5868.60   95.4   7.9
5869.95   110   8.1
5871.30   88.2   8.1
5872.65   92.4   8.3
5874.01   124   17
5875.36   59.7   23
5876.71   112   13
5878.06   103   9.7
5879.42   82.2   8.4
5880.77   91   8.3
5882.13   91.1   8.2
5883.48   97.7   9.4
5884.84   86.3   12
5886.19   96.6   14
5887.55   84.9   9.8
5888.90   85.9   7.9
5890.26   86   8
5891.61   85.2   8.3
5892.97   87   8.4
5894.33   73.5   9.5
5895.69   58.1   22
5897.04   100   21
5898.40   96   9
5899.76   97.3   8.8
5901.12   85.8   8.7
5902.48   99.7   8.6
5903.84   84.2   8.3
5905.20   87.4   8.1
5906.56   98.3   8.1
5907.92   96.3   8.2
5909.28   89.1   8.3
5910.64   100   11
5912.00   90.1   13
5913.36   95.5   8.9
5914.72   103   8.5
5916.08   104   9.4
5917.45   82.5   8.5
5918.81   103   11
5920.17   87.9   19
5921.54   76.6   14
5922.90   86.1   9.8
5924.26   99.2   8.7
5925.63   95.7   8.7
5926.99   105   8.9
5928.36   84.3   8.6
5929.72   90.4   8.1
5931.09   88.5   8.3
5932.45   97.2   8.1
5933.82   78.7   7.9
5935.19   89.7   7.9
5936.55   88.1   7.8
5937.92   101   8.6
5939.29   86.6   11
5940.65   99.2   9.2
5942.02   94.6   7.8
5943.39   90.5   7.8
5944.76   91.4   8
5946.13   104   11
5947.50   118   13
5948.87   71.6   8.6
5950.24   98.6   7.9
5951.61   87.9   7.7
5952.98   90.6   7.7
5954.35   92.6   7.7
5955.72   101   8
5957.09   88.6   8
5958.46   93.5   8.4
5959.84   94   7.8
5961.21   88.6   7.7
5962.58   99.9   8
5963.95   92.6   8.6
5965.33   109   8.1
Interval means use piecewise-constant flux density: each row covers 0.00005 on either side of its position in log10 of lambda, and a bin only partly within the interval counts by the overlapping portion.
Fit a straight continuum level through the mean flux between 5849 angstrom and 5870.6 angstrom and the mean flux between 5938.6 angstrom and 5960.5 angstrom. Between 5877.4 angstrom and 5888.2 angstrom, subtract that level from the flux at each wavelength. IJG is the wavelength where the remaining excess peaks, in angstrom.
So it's 5878.06 angstrom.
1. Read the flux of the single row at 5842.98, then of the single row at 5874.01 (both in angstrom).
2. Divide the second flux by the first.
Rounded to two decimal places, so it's 0.86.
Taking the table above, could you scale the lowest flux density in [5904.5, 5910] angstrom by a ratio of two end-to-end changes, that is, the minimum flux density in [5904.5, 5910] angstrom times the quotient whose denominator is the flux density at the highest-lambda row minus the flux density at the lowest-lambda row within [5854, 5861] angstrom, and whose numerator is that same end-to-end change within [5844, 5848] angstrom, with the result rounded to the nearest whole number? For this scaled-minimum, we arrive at -52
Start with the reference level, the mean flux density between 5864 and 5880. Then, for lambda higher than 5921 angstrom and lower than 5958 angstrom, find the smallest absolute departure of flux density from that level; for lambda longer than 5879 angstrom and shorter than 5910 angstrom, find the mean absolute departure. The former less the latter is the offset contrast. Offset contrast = -7.1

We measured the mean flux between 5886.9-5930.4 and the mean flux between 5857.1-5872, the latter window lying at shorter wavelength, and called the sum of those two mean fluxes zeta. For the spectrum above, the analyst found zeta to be 181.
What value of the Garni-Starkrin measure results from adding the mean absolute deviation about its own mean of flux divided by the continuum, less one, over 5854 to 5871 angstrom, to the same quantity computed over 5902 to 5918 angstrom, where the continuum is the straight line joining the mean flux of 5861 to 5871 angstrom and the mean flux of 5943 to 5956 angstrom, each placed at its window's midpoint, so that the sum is 0.136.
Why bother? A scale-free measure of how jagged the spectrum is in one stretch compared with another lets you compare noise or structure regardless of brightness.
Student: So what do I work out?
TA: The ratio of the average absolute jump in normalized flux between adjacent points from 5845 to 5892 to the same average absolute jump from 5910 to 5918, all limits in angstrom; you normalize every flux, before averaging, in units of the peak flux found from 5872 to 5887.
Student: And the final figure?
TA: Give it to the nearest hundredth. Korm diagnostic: 1.32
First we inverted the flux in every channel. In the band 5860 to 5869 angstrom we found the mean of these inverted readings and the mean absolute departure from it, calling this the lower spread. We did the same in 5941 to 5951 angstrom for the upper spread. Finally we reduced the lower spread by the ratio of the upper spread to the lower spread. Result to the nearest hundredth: -1.44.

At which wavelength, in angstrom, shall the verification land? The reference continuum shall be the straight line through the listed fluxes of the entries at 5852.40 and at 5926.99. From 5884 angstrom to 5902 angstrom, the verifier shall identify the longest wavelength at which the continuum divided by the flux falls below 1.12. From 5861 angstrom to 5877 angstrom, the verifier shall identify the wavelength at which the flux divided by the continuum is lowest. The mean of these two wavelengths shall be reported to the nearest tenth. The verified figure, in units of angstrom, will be 5887.6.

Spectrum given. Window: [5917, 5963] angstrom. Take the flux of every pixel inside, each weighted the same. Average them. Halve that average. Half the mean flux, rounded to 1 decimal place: 46.3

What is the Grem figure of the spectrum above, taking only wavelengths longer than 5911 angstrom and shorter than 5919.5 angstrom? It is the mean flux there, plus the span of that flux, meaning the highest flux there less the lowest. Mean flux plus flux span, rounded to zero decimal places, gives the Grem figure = 118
